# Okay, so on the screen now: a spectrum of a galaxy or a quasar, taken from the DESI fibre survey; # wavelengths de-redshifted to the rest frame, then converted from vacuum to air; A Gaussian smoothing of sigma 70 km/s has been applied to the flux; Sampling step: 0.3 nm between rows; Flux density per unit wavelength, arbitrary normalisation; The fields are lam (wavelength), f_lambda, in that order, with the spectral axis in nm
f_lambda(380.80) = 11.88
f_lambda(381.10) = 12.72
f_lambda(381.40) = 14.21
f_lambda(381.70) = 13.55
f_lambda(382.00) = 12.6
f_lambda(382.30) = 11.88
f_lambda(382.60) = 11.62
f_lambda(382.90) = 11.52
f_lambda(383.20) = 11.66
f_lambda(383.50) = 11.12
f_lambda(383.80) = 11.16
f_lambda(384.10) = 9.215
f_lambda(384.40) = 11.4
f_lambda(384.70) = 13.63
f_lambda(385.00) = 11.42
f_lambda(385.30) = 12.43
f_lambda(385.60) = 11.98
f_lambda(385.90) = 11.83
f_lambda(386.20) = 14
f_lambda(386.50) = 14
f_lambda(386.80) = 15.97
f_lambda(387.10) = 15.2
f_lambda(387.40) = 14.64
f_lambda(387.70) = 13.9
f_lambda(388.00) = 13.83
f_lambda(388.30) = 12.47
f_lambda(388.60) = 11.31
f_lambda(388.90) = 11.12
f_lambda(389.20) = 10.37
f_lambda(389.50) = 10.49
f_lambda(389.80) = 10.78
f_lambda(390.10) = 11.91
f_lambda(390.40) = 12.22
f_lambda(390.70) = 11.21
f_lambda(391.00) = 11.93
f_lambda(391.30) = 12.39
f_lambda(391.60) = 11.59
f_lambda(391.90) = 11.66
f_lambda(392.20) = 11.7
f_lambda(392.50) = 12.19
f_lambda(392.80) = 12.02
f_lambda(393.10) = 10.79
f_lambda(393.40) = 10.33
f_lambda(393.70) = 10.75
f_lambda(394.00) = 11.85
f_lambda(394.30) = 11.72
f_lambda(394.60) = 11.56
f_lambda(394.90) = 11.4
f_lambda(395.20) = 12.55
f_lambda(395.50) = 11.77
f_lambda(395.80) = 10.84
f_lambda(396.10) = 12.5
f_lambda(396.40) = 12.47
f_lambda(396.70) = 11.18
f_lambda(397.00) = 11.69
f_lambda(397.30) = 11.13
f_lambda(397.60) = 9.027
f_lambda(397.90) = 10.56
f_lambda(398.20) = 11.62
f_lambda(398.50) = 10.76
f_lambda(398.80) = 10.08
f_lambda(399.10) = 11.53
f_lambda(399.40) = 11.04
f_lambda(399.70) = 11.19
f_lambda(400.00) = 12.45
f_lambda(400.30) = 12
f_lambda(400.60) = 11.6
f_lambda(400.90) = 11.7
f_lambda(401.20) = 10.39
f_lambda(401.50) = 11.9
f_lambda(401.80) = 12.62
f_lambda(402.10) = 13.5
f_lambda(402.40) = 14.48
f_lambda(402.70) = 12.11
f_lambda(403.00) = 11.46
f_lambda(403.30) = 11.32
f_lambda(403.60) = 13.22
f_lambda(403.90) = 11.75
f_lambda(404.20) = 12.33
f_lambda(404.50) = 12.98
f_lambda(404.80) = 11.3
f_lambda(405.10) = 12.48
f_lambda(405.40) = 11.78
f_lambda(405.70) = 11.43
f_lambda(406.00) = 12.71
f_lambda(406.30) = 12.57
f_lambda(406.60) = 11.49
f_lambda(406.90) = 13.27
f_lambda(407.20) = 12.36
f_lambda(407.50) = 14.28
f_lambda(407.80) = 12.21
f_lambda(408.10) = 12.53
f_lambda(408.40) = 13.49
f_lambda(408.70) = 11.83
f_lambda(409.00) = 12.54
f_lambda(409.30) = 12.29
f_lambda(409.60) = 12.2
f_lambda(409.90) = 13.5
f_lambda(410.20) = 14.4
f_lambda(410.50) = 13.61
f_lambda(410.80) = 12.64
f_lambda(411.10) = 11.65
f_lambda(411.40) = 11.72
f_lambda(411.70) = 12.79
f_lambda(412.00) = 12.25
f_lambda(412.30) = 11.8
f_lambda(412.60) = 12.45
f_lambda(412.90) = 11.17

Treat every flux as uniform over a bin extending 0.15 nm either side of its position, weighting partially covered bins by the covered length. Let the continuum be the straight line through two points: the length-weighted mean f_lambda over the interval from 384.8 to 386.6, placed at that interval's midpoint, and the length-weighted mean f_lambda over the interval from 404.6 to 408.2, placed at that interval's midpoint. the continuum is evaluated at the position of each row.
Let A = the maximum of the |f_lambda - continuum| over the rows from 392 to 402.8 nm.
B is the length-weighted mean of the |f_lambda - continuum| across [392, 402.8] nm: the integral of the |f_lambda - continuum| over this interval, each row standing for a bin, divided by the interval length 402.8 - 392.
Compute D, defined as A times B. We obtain 4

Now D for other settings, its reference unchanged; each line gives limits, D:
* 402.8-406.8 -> 1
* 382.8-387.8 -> 5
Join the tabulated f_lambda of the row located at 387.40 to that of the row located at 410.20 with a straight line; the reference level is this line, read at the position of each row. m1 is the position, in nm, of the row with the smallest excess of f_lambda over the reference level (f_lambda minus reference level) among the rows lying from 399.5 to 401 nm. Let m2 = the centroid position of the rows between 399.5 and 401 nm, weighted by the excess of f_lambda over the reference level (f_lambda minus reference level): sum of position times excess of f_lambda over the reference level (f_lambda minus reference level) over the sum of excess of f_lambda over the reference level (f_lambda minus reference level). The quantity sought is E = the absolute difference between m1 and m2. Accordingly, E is 0.60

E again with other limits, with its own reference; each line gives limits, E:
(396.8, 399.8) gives 0.73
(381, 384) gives 0.76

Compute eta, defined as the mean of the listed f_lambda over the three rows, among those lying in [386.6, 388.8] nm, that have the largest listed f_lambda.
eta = 15.3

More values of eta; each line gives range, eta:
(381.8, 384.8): 12.7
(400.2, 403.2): 13.5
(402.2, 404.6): 13.6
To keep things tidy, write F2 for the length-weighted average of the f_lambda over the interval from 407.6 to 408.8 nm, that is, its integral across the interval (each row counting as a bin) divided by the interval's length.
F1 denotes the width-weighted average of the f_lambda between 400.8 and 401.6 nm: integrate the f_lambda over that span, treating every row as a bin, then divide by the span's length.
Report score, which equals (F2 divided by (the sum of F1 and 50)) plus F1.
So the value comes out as 11.5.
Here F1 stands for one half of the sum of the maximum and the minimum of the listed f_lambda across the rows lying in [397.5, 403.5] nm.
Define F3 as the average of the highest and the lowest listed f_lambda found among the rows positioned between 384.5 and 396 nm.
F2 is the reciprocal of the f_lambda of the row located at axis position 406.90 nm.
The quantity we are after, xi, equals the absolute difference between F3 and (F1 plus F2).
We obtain 1.3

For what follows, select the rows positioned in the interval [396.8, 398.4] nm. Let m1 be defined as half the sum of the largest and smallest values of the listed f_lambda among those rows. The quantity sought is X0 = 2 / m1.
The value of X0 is 0.193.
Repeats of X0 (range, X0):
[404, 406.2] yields 0.165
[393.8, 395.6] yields 0.167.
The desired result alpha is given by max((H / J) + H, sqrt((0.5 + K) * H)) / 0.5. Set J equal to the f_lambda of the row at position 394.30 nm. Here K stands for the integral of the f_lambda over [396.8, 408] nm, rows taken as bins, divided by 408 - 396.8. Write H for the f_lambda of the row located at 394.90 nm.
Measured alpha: 24.7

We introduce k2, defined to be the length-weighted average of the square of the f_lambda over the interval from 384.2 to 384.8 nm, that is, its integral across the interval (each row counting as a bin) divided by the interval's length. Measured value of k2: 149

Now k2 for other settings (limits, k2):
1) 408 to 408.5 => 169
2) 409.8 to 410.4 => 195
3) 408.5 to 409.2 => 151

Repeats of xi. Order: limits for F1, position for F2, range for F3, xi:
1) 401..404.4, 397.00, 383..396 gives 0.1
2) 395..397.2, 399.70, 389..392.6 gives 0.4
